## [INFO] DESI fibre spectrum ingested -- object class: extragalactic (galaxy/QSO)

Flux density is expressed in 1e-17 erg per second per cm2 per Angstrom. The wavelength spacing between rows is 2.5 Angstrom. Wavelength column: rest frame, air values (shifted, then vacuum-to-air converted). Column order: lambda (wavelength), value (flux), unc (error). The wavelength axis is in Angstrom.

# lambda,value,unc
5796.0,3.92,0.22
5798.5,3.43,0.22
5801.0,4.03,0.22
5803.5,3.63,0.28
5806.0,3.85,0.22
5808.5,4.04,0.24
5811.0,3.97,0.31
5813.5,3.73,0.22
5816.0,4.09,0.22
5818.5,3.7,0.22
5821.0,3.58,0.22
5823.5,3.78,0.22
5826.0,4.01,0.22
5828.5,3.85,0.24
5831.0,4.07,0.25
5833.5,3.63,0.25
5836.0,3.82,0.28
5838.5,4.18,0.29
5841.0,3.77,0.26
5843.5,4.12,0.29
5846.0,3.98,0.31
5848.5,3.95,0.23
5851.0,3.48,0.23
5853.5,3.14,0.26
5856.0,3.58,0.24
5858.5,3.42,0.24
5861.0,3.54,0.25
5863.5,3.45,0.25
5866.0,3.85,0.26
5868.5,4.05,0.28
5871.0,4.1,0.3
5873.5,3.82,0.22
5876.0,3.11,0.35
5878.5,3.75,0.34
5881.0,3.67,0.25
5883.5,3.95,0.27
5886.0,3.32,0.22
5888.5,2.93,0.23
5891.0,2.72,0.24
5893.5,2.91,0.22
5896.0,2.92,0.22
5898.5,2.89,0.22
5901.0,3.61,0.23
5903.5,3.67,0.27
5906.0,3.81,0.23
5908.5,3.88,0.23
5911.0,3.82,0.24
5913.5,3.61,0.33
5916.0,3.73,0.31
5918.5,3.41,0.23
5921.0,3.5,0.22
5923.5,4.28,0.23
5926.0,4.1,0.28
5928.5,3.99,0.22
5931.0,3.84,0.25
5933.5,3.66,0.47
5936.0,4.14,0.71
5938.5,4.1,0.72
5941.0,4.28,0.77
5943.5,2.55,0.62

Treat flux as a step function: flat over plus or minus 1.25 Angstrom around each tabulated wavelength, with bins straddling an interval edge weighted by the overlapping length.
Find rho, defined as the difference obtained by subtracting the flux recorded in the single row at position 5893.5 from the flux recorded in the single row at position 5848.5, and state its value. 1.0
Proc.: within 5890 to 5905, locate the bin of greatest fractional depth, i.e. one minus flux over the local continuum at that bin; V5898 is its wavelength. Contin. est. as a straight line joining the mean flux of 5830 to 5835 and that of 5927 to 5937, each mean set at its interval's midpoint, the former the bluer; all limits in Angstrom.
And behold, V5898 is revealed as 5891.0 Angstrom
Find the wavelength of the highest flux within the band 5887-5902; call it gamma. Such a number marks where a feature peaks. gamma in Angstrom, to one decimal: 5901.0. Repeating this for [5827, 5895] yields 5838.5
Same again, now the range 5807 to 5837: 5816.0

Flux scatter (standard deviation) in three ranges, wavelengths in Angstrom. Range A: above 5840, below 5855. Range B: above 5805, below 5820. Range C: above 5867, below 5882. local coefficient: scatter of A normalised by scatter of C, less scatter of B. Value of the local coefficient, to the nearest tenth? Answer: 0.9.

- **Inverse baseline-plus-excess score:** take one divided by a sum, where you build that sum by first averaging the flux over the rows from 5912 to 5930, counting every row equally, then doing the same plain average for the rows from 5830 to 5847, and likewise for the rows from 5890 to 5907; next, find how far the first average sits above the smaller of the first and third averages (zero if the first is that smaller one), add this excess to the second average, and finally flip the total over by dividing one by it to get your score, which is 0.221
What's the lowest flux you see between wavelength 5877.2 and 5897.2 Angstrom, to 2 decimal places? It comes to 2.72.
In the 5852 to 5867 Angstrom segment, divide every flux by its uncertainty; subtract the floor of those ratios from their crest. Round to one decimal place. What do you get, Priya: 2.8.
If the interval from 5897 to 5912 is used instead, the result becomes 3.7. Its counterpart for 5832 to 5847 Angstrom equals 1.7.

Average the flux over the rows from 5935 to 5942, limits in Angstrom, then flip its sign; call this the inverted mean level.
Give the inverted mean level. -4.17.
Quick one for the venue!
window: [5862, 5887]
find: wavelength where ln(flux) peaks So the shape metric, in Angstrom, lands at 5871.0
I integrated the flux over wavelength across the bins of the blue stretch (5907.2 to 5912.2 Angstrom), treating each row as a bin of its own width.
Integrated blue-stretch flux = 19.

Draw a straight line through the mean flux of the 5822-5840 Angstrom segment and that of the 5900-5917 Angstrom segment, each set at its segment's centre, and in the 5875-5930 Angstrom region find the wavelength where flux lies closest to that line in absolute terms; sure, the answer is 5916.0 Angstrom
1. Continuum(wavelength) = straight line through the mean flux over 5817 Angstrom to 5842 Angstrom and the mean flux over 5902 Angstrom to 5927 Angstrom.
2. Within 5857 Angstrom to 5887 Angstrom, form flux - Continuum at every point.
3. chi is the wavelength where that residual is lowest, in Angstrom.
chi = 5876.0 Angstrom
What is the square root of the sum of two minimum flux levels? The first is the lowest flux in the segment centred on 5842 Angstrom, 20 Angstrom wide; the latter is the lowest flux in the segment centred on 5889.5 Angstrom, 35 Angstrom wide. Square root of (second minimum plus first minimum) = 2.49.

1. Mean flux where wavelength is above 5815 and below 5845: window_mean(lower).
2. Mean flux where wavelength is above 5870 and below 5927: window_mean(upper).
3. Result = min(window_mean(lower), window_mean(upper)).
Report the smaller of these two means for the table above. 3.54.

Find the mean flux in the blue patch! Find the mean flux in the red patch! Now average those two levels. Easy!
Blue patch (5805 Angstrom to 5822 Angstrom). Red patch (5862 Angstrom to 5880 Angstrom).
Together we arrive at 3.79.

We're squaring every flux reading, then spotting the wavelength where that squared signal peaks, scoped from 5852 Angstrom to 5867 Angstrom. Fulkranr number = 5866.0 Angstrom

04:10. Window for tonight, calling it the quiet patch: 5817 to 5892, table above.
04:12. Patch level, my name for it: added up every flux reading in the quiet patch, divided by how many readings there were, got 3.68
